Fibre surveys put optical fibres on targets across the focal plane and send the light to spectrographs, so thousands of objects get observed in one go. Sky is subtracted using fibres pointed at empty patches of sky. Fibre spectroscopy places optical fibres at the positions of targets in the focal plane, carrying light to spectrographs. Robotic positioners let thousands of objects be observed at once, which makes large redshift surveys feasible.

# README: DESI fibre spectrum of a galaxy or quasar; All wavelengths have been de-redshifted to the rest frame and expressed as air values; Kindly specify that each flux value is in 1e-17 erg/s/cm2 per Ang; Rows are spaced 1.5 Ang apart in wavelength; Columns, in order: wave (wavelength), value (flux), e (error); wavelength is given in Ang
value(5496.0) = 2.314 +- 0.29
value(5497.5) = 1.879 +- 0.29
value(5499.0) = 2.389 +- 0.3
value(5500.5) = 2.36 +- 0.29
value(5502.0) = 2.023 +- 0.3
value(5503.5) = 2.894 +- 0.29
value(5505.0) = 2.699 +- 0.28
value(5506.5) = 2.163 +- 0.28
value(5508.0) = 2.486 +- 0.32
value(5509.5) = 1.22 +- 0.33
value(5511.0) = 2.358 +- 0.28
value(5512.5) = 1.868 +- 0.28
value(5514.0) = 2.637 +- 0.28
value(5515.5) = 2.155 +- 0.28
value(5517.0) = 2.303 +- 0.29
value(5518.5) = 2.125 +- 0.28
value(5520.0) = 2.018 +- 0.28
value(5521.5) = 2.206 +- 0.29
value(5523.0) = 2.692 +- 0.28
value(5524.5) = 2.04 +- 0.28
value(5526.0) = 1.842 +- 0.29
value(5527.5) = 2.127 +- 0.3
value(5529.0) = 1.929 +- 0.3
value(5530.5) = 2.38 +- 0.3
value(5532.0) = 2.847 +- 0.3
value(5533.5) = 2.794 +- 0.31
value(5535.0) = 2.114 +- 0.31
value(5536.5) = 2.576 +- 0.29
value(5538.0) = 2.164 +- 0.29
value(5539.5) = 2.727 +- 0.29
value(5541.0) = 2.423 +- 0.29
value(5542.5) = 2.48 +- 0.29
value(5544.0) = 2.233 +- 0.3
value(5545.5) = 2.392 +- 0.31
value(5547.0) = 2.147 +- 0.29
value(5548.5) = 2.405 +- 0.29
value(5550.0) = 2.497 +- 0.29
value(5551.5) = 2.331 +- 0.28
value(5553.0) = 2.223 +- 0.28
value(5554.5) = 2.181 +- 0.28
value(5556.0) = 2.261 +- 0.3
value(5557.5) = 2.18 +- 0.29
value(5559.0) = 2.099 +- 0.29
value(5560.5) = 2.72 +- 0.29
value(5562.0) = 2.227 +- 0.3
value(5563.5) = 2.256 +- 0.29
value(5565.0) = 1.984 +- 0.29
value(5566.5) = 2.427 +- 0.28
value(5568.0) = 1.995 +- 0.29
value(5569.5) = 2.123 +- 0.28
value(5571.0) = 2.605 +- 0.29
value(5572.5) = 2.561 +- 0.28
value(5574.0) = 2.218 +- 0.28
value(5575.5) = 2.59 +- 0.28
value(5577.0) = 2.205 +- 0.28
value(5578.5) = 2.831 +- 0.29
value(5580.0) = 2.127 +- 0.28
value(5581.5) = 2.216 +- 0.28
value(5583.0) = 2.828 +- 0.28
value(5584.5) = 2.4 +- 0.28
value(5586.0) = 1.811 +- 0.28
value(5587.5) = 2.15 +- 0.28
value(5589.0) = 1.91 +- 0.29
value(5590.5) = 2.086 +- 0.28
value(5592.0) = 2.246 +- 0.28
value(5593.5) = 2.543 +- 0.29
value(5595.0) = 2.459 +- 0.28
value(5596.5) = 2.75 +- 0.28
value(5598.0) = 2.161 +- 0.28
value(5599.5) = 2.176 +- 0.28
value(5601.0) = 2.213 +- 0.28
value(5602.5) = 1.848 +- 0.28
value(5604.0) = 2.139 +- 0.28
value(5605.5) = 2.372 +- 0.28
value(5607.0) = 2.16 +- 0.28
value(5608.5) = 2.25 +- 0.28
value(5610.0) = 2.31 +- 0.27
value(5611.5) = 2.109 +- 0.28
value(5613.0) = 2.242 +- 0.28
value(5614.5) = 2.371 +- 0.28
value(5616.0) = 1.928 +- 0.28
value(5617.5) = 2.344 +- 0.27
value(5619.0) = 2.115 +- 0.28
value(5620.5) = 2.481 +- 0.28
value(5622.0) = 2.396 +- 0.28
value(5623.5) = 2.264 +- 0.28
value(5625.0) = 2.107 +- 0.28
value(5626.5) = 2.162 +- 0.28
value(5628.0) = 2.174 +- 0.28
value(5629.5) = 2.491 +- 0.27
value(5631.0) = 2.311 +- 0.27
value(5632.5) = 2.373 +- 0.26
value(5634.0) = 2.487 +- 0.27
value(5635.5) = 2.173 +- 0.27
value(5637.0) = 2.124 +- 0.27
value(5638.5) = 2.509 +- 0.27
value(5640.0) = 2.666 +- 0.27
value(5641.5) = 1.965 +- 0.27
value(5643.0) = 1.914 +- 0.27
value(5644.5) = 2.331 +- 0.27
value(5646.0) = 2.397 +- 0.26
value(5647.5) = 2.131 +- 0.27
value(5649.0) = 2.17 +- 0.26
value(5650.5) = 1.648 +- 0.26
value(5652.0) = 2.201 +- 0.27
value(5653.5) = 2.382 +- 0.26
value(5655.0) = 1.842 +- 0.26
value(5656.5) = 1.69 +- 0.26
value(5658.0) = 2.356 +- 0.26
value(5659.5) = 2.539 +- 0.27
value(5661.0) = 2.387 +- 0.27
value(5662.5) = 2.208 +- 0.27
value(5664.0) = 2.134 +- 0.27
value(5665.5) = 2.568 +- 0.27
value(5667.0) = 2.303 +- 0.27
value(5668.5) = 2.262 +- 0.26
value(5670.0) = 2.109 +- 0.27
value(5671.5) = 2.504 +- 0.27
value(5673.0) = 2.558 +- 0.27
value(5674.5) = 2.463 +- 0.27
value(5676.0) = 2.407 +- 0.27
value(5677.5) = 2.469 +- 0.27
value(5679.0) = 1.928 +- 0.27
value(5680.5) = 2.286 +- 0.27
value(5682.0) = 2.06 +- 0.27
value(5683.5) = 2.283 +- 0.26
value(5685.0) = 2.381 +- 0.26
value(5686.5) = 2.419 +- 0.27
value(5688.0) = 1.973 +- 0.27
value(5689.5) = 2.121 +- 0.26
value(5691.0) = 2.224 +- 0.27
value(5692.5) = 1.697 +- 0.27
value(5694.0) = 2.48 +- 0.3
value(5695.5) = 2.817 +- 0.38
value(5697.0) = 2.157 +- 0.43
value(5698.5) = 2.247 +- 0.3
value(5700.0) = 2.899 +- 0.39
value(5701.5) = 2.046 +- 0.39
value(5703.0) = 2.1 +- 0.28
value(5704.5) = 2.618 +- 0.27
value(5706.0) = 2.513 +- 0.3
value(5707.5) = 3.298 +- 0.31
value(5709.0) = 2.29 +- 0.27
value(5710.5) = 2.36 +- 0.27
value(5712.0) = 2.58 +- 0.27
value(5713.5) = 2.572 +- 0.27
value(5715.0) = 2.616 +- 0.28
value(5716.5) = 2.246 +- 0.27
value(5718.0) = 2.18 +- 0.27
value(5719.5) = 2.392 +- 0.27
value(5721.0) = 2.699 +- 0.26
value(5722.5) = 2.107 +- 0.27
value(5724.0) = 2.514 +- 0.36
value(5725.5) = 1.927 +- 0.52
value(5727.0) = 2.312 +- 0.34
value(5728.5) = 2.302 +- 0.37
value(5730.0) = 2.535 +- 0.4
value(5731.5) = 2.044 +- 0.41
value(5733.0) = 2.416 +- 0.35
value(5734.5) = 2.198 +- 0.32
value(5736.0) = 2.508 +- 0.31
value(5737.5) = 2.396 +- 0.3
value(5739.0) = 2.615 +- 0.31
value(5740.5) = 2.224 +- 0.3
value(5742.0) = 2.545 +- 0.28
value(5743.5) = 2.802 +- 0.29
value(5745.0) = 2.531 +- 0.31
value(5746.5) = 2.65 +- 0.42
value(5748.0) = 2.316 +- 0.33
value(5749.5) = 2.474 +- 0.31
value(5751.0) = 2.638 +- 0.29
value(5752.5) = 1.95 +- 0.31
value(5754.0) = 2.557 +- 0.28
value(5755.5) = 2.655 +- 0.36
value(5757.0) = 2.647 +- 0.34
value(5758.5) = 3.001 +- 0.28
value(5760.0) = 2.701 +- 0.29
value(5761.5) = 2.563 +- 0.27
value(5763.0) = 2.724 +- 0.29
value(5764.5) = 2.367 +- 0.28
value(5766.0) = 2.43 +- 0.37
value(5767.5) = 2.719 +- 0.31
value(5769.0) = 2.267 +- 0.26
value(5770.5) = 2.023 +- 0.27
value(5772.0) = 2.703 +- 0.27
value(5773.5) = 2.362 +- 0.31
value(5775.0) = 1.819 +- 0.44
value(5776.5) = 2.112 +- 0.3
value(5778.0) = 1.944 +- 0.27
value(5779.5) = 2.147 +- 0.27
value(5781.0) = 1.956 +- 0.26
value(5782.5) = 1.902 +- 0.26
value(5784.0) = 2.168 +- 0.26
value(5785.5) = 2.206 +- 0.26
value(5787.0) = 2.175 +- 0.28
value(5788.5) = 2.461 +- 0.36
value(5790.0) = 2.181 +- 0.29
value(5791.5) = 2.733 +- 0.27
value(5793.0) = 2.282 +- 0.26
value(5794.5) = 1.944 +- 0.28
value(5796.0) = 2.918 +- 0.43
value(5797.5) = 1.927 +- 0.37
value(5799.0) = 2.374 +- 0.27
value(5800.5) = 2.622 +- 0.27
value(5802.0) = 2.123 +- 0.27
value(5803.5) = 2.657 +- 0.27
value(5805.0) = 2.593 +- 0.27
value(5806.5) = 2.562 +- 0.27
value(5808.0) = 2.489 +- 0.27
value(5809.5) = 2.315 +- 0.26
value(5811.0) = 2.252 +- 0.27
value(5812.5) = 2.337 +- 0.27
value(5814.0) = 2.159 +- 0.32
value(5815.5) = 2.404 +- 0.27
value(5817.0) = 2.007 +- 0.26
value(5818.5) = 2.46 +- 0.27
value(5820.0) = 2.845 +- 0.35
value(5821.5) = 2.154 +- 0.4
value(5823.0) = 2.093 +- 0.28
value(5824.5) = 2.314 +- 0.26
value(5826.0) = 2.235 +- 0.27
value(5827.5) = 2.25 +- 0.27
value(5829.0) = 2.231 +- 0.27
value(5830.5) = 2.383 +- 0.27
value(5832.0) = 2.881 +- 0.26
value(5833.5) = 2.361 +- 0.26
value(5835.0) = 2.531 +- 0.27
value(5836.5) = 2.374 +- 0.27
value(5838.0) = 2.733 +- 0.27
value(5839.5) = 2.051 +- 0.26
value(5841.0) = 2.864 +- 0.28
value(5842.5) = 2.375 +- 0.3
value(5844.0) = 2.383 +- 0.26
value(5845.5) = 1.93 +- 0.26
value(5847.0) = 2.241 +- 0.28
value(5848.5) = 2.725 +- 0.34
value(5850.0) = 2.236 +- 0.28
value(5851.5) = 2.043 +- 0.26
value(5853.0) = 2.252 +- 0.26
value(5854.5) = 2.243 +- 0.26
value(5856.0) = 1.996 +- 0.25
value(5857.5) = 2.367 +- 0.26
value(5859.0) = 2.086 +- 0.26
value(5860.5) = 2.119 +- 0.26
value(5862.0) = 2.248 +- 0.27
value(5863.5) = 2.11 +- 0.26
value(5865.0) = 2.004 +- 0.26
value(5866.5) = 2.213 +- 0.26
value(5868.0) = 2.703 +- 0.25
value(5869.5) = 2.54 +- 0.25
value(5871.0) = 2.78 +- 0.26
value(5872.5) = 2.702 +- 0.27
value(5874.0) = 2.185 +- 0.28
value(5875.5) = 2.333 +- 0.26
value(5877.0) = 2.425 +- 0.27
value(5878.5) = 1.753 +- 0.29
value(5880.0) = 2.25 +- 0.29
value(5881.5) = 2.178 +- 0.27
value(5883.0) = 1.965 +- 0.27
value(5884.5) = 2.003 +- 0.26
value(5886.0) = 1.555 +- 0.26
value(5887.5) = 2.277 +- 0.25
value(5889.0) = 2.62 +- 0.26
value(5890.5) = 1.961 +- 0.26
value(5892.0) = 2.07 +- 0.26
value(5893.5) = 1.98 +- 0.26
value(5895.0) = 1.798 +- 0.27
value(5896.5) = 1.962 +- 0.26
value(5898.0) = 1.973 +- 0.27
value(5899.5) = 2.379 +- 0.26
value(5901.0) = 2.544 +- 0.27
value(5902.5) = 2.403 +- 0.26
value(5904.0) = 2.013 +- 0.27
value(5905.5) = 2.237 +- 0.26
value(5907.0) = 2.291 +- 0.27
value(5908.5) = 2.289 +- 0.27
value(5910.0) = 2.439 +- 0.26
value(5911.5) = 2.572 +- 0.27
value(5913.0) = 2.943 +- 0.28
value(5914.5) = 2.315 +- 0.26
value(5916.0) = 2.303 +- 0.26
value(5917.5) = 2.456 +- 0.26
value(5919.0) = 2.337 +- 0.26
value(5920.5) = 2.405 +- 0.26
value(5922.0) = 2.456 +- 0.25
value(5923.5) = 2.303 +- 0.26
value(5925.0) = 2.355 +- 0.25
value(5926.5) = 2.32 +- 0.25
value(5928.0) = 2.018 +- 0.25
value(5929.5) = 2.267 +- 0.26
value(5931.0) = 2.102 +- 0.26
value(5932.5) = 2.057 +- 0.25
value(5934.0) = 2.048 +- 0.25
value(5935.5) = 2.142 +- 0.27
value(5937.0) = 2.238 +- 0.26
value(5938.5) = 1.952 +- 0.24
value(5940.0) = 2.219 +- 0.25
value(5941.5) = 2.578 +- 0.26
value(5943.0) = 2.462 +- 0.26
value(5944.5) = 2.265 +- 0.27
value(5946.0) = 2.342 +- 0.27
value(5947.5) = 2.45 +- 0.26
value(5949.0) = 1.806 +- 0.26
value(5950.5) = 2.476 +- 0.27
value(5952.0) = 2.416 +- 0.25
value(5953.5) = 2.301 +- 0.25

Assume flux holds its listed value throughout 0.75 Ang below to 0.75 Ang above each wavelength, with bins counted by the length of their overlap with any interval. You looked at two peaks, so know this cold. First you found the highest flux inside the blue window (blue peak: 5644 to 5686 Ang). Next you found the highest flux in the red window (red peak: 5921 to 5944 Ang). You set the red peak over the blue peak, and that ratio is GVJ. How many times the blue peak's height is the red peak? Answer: 1.004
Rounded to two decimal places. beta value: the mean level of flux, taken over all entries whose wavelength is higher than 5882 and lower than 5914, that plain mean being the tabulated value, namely 2.20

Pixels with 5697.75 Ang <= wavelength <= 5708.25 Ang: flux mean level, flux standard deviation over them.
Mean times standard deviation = 1.1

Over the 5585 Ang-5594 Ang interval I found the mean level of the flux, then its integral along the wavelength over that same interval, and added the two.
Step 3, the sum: 21.2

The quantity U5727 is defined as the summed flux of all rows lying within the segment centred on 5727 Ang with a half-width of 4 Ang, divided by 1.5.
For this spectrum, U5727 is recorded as 7.73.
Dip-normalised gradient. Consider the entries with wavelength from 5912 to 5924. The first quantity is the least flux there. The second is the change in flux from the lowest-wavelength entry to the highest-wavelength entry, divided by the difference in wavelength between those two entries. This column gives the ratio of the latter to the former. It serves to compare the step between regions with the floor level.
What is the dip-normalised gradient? -0.026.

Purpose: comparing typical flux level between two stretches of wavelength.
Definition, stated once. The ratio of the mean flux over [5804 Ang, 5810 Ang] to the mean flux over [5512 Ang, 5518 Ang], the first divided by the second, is 1.11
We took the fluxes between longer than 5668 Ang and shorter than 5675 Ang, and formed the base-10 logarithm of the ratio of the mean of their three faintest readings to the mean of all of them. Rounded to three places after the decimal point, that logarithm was -0.019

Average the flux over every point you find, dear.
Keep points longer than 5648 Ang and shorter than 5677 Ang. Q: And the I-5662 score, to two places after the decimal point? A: 2.25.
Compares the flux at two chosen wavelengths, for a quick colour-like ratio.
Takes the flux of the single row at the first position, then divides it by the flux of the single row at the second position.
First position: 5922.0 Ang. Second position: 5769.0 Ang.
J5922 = 1.08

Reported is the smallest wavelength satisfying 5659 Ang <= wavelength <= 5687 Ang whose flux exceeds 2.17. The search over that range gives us 5659.5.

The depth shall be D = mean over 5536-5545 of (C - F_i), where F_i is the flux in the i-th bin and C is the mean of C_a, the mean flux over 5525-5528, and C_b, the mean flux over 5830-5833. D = -0.13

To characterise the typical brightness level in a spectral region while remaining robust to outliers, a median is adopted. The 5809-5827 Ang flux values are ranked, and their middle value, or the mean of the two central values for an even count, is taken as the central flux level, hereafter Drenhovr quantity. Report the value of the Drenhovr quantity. 2.28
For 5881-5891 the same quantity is 2.00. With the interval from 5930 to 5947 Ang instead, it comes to 2.22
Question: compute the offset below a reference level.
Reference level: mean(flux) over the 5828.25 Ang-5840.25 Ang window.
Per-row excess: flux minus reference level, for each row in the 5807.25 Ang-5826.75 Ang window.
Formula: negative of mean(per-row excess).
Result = 0.13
